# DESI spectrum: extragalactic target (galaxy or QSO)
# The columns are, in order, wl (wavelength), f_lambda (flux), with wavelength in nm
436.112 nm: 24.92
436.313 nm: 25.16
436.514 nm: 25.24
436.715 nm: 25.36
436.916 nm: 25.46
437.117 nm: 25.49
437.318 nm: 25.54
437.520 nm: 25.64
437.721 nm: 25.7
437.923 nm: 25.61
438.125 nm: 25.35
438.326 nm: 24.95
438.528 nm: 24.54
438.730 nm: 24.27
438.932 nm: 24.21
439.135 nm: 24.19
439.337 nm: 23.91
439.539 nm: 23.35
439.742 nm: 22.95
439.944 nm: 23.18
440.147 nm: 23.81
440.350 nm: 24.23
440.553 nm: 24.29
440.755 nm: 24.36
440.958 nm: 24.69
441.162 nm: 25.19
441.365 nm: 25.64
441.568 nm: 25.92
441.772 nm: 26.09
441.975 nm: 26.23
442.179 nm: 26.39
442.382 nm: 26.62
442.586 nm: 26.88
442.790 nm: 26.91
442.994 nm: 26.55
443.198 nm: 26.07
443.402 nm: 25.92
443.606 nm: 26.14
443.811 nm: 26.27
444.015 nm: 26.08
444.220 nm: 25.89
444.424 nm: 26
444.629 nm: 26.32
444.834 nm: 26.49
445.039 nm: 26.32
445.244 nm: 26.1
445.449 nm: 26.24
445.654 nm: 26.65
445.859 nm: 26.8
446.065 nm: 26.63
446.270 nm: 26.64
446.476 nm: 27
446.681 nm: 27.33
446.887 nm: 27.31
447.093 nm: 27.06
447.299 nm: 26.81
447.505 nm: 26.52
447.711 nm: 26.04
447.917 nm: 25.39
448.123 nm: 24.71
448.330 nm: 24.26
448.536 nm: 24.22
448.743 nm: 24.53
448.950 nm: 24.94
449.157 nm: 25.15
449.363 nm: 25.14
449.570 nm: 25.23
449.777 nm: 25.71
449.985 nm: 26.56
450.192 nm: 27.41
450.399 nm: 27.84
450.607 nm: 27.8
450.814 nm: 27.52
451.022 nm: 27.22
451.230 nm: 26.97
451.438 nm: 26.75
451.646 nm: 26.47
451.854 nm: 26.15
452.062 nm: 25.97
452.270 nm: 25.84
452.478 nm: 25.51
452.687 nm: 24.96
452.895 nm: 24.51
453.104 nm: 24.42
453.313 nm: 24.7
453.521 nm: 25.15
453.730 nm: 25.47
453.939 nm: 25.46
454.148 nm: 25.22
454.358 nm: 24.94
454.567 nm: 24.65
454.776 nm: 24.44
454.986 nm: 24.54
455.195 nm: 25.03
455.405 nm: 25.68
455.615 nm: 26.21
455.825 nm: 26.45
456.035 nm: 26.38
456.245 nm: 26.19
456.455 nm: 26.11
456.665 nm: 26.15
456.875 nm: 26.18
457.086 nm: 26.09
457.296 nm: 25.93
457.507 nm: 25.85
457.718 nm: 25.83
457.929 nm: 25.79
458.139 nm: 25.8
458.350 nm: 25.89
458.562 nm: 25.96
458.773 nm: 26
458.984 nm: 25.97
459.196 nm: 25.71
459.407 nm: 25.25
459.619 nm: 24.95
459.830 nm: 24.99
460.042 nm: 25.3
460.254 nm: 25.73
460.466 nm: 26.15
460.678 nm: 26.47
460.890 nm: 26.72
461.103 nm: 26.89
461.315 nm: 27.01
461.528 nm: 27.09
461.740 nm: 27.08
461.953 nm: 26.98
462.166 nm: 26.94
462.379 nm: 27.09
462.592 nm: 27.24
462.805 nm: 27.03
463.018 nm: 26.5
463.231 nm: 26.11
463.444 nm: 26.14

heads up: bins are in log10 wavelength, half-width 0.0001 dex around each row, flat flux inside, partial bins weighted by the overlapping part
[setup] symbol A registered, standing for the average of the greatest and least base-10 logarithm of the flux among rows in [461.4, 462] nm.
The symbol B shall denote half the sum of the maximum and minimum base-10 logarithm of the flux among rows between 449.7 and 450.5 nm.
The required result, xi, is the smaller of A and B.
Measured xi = 1.43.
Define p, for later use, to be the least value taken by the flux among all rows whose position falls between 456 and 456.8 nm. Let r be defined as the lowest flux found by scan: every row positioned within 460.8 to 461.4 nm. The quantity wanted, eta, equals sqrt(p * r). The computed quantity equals 26.4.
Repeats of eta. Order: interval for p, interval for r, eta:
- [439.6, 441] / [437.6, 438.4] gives 23.9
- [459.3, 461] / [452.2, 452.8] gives 25.0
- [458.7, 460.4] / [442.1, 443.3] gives 25.5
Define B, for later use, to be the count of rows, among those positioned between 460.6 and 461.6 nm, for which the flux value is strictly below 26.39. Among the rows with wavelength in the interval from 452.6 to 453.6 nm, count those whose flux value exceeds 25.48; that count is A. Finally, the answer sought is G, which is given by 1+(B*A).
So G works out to 1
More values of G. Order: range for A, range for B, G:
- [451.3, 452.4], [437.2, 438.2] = 26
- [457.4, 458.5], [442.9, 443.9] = 21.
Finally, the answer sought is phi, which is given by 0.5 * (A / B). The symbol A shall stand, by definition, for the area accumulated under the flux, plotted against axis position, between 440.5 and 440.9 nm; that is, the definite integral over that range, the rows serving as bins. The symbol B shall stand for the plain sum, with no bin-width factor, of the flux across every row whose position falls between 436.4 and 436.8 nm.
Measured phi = 0.10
